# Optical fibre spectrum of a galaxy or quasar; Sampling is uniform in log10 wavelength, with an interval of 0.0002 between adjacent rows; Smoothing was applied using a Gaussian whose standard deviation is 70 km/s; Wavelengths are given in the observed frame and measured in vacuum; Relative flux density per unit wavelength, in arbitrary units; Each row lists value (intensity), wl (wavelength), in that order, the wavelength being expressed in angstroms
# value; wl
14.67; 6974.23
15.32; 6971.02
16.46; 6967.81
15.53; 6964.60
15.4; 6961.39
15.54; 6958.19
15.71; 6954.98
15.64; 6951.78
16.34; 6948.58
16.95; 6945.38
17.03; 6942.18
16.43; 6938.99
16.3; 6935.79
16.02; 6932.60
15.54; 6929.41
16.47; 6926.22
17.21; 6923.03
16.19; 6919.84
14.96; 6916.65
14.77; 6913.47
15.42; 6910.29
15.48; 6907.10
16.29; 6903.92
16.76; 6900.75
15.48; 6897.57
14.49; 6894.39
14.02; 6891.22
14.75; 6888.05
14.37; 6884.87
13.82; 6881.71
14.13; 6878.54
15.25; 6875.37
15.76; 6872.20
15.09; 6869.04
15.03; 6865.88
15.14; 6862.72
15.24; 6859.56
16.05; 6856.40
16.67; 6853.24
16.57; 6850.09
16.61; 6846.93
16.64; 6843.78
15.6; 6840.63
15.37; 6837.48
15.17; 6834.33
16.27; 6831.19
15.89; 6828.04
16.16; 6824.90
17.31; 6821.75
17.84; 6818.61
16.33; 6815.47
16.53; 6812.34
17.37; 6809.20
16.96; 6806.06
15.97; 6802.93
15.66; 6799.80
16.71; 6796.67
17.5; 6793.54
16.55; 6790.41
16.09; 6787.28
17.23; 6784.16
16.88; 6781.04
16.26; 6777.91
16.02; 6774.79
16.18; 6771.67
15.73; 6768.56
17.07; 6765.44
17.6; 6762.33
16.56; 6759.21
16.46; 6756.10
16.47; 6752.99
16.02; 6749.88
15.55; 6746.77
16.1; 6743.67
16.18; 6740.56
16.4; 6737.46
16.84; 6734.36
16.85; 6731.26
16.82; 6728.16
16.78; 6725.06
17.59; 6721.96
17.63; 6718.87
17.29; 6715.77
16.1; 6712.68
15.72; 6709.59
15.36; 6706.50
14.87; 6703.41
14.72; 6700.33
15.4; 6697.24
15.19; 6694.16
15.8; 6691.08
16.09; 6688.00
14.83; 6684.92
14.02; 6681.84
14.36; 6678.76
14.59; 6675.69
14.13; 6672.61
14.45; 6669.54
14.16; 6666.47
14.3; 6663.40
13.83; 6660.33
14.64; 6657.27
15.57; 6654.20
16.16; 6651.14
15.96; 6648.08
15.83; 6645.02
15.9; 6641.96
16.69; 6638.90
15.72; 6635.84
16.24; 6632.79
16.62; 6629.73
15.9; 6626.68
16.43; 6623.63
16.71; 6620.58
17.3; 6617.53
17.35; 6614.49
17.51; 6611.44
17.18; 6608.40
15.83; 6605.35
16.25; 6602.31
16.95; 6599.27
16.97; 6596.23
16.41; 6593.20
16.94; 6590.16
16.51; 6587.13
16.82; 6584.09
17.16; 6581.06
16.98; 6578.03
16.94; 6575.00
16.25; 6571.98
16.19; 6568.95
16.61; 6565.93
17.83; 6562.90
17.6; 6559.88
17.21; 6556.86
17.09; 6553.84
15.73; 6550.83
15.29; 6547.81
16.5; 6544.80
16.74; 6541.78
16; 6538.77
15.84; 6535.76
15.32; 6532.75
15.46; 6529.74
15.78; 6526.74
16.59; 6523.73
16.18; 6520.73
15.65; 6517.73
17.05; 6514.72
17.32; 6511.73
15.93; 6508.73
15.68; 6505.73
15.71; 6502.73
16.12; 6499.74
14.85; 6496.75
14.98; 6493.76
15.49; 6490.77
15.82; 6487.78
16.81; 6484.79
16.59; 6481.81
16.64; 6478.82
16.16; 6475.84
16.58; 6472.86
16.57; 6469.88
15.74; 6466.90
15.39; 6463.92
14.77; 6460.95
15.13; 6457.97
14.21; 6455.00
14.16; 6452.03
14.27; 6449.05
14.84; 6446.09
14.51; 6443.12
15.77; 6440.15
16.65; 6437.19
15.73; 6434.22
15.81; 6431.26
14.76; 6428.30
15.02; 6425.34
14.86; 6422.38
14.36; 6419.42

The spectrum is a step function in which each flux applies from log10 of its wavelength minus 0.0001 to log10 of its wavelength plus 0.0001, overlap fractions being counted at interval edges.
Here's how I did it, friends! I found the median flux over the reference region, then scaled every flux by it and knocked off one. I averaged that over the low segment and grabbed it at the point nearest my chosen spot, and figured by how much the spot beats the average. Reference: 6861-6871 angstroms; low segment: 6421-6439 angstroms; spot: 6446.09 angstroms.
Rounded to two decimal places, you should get -0.04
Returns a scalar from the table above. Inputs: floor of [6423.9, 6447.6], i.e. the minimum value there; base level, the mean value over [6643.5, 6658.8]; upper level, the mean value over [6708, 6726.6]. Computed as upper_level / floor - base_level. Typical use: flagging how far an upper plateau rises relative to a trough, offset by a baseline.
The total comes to -14.5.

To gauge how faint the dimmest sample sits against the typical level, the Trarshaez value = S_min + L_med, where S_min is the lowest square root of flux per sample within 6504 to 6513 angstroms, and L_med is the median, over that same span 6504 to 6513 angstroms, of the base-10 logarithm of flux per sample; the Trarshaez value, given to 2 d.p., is 5.16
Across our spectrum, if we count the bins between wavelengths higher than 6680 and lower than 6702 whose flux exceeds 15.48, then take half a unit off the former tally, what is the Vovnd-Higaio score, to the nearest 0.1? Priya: 1.5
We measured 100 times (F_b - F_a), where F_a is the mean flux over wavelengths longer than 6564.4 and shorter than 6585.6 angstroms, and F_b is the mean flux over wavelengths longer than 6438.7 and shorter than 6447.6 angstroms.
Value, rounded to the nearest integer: -167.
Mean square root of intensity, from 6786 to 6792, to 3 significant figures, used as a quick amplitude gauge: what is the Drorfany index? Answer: 4.04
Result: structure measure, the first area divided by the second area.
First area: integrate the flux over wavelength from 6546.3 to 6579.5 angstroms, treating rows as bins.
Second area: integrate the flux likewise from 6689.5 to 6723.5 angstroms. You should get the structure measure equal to 1.02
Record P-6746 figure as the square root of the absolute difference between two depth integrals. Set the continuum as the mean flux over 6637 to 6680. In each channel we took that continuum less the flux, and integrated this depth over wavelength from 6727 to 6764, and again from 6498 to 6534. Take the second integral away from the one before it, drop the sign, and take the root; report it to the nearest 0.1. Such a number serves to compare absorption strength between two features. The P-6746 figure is 4.1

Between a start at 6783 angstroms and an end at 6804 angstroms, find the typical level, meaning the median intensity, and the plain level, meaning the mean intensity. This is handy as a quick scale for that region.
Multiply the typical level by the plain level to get 274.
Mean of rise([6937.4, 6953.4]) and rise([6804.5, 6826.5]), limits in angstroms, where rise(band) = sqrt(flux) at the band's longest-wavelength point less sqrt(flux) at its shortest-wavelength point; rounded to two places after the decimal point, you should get -0.10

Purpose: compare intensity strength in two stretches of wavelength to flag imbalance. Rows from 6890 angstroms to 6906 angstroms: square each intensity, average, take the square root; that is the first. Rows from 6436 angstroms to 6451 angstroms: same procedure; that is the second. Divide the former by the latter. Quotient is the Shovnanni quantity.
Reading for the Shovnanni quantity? 1.01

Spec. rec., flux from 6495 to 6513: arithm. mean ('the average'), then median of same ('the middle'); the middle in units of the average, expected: 0.99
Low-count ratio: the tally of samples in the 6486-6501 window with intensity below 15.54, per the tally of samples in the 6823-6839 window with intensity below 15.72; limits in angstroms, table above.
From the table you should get 1.5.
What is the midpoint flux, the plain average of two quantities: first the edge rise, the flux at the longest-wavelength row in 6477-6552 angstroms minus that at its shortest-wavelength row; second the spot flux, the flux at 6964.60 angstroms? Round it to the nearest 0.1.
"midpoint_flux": 7.3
